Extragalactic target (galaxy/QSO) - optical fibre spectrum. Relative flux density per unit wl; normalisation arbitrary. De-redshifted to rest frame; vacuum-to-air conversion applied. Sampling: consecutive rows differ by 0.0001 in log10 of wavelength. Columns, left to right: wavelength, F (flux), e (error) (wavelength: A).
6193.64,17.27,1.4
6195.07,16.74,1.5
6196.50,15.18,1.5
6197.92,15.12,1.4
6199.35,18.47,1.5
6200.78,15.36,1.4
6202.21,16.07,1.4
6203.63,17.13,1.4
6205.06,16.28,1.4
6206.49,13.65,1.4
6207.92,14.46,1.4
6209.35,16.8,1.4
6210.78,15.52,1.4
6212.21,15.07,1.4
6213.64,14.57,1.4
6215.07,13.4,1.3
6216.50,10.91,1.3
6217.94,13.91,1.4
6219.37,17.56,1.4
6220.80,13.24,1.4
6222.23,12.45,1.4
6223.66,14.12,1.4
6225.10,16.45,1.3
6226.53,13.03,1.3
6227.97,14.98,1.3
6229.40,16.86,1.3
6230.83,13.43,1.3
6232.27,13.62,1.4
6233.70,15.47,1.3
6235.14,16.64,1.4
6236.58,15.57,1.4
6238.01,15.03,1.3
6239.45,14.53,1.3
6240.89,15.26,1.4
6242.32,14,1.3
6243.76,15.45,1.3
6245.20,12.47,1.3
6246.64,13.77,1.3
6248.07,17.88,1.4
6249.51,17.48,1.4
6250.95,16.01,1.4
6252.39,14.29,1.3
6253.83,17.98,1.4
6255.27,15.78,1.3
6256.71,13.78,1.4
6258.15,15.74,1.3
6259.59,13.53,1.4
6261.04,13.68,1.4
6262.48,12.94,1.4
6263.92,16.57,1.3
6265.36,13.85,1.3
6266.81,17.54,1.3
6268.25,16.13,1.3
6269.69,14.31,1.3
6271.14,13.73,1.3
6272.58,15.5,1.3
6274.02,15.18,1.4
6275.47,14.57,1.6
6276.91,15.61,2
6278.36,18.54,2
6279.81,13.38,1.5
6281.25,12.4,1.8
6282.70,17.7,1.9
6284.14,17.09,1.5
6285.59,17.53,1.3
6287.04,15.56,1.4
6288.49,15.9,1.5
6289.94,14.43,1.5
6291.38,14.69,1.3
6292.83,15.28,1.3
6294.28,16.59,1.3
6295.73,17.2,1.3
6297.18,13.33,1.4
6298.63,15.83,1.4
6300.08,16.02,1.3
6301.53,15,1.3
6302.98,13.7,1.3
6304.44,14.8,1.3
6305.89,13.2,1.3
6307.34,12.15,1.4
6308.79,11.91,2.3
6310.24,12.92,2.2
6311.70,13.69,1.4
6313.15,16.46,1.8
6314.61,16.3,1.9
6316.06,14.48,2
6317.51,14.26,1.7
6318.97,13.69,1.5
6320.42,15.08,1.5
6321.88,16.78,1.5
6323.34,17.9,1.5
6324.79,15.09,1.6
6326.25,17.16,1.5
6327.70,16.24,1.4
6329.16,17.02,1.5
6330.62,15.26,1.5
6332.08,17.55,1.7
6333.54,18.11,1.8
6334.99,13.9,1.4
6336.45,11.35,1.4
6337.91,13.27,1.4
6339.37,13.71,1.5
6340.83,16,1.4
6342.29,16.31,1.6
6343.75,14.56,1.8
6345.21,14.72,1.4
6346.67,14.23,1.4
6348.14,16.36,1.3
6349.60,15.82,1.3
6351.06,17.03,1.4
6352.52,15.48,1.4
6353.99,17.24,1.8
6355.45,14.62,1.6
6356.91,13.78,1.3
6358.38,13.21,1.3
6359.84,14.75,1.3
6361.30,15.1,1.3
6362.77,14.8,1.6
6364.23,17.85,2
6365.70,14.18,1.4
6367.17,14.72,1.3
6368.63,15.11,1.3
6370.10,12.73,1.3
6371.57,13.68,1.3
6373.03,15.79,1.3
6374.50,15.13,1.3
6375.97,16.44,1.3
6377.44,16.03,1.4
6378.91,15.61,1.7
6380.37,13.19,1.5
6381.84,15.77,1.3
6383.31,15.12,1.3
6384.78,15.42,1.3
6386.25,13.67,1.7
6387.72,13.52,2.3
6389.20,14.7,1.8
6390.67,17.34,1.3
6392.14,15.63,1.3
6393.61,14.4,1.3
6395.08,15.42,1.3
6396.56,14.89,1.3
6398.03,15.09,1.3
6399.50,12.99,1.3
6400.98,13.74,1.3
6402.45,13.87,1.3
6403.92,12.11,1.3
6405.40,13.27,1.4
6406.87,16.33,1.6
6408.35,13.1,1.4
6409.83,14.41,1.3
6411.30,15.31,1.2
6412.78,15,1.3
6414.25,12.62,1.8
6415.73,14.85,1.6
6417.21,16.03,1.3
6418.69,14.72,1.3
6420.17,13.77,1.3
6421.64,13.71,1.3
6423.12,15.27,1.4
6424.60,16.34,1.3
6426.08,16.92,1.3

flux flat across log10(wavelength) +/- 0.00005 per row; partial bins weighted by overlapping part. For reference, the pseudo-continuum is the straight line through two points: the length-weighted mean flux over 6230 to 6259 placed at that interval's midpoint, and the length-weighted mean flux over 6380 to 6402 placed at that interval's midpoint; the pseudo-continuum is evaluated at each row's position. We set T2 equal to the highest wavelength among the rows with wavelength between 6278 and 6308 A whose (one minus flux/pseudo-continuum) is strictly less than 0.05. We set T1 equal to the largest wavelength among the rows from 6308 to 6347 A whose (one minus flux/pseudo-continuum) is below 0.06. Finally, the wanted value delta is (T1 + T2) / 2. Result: 6325.6 A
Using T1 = 6346.67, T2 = 6304.44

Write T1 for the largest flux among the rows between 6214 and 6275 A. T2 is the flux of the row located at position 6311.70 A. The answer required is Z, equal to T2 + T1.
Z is 31.7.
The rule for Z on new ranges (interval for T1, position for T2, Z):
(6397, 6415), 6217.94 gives 30.2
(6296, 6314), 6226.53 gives 29.5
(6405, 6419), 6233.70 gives 31.8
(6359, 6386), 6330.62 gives 33.1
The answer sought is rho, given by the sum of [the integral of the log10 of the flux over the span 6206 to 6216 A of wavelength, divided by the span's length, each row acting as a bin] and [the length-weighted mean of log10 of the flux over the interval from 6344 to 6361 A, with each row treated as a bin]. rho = 2.35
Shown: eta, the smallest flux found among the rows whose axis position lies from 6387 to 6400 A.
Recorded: 12.99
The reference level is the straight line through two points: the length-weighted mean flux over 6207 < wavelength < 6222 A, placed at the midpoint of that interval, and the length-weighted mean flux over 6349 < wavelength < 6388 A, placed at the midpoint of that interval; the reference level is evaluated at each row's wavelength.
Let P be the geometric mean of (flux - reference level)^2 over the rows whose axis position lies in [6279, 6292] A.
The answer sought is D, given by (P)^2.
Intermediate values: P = 1.04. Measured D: 1.08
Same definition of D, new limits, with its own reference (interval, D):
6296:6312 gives 0.33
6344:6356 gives 0.42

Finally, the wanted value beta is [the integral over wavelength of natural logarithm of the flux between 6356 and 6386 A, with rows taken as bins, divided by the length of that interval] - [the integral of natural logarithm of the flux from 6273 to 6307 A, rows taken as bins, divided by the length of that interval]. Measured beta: -0.03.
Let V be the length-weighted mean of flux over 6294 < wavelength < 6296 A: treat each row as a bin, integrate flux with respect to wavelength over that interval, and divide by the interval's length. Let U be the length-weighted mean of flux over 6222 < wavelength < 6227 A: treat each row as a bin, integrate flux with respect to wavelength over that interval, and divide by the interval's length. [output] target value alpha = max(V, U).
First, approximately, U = 14.2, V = 16.9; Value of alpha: 16.9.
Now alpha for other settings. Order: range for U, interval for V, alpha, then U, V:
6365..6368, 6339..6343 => 15.5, 14.5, 15.5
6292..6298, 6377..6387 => 15.6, 15.6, 15.0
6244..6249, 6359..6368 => 15.2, 14.9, 15.2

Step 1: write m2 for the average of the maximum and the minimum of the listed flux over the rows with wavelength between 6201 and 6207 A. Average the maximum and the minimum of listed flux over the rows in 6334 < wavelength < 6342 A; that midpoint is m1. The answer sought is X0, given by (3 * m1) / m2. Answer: 2.67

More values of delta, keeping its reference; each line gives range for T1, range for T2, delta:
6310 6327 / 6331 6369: 6347.4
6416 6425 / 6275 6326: 6374.7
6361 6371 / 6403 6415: 6390.7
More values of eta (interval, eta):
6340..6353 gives 14.23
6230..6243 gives 13.43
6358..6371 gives 12.73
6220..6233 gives 12.45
